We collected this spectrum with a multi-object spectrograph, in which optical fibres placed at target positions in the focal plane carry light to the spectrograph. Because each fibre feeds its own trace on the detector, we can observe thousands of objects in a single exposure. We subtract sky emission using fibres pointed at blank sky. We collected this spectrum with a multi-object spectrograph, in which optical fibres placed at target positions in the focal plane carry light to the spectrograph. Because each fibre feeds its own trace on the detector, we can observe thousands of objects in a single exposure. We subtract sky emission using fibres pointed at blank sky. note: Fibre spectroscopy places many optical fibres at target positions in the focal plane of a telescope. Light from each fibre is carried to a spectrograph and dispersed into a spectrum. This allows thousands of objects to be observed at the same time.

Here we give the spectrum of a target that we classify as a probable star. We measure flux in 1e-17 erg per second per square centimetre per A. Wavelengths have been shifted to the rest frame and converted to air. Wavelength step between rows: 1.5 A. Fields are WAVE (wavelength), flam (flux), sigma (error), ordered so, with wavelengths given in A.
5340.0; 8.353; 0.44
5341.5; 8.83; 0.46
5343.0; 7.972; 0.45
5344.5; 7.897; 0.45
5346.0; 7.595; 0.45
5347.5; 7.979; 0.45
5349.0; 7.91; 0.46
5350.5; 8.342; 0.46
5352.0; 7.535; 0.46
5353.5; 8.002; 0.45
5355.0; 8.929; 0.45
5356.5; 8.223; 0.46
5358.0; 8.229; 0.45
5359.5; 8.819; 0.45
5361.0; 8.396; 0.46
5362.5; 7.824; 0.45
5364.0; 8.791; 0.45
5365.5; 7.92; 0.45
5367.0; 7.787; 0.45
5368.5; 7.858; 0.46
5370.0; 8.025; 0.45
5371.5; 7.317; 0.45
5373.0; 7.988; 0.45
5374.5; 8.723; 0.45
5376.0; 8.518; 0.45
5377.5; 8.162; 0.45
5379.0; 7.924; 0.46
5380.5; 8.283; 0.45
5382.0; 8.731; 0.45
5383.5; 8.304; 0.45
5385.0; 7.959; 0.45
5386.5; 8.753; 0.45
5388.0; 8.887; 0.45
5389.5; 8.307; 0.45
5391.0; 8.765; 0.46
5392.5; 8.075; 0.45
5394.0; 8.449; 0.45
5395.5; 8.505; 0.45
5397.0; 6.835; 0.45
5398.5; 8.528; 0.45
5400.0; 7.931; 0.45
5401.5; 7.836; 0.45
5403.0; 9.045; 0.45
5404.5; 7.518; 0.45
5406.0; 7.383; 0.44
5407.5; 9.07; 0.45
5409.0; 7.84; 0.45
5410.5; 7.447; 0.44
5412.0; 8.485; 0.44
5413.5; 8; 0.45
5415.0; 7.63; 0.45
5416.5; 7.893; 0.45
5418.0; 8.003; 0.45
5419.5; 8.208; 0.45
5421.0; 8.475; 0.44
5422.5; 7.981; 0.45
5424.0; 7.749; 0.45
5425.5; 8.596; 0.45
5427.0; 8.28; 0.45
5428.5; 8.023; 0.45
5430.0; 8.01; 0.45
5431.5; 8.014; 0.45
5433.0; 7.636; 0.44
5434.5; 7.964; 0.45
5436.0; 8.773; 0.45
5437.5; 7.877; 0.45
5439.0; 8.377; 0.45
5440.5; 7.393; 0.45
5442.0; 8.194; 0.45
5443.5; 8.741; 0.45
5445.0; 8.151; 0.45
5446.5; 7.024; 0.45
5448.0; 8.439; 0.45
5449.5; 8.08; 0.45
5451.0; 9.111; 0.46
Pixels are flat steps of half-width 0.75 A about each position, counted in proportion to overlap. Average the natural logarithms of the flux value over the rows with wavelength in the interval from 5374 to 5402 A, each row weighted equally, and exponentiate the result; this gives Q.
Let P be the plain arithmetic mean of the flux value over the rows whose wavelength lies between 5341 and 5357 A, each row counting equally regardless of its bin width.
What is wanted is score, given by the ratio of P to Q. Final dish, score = 0.98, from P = 8.11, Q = 8.27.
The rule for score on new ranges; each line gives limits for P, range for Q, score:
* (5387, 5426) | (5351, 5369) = 0.99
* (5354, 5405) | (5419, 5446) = 1.01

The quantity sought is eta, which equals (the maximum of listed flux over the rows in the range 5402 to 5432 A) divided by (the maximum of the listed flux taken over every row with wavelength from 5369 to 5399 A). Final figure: 1.02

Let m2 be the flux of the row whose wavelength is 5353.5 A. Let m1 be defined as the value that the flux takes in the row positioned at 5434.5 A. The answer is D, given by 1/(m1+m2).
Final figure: 0.0626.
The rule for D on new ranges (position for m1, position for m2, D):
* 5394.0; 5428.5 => 0.0607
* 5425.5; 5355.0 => 0.0571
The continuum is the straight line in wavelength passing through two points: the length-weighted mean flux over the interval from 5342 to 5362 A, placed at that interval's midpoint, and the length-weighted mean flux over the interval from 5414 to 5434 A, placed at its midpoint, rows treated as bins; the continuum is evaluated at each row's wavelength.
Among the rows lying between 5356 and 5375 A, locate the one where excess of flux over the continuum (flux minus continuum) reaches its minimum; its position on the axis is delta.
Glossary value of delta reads 5371.5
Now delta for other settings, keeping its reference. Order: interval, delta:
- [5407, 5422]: 5410.5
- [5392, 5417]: 5397.0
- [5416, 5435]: 5433.0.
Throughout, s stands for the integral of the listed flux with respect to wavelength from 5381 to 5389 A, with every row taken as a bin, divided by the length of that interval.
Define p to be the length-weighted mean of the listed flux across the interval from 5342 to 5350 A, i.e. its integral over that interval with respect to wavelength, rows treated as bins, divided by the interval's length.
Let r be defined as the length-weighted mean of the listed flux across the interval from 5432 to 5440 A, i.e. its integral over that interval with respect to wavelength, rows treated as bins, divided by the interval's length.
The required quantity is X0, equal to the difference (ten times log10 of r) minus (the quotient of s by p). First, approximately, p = 7.92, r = 8.10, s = 8.5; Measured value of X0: 8.01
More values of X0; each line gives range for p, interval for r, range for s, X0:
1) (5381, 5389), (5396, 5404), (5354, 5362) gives 8.05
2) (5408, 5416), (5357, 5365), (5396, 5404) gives 8.22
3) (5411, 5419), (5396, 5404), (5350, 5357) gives 8.02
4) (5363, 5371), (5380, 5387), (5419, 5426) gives 8.22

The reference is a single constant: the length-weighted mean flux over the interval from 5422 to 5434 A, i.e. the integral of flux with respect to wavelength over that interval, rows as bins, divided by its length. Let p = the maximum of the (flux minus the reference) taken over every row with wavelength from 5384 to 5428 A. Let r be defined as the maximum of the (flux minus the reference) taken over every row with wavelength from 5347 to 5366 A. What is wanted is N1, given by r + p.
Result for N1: 1.93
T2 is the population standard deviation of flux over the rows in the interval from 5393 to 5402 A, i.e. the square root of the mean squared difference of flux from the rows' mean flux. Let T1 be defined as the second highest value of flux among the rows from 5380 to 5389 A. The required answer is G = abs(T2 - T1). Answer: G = 8.2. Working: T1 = 8.753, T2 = 0.59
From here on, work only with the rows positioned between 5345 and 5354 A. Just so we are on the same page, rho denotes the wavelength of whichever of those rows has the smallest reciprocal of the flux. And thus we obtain 5350.5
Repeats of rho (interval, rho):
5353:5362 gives 5355.0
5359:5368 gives 5359.5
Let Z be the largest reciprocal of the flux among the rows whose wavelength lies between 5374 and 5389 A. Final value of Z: 0.126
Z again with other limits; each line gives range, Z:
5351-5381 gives 0.137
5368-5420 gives 0.146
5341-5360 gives 0.133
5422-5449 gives 0.142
